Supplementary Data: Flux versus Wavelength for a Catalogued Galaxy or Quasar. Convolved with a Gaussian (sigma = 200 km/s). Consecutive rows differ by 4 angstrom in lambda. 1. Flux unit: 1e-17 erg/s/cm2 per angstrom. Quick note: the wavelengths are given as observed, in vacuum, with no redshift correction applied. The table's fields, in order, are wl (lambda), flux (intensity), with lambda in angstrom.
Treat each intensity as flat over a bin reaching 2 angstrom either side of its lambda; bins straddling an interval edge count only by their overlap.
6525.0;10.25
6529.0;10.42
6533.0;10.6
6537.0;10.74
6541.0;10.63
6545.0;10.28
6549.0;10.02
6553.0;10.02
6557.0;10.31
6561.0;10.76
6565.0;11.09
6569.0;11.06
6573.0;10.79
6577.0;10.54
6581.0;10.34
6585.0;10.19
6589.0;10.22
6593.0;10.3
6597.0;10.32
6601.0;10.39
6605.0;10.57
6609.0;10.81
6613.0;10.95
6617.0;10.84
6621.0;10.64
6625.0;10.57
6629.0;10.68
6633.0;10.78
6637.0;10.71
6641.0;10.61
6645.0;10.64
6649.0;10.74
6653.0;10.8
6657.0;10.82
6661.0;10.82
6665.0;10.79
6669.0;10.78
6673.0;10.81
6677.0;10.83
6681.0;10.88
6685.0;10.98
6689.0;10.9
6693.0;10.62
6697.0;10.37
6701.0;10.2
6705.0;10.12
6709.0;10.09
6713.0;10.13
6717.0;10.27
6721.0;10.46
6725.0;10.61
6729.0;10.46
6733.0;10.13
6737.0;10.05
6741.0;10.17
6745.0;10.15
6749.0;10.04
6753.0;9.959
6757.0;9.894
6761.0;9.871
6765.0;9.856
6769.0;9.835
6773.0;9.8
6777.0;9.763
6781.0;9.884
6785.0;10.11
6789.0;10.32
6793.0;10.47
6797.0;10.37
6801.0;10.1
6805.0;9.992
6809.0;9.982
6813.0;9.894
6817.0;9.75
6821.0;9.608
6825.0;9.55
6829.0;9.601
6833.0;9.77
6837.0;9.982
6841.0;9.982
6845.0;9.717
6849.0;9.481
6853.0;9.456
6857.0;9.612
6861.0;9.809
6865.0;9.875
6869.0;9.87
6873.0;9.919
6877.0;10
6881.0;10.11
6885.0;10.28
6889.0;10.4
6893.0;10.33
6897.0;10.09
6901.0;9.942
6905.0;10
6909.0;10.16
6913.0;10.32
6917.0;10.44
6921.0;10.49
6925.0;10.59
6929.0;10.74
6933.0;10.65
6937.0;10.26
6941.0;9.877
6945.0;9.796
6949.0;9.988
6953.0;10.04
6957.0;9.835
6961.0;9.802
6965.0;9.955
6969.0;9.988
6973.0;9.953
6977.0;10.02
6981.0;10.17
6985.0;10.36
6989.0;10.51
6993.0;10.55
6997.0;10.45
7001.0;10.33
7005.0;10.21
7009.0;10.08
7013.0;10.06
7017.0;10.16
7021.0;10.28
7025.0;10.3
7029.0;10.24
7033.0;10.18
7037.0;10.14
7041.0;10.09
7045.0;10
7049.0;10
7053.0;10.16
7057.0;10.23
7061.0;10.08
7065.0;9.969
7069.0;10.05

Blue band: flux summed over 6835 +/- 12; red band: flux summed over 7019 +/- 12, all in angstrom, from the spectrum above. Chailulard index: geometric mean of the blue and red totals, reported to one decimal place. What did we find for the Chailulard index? 59.8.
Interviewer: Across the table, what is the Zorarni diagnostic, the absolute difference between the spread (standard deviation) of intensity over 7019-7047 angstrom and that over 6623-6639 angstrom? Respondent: 0.02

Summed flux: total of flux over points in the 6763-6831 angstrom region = 169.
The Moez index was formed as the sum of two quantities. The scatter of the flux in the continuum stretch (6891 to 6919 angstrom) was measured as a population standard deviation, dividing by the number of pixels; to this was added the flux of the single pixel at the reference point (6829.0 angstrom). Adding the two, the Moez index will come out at 9.8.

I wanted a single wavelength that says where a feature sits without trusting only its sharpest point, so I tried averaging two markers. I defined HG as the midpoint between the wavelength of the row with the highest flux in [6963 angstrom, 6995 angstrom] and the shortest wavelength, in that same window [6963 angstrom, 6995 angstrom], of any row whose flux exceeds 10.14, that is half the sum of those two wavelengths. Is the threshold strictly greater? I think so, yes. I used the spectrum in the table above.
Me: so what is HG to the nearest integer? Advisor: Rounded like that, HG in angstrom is 6987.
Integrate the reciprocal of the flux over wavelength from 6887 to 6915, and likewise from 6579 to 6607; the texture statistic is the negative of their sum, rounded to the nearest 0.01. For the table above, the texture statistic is -5.46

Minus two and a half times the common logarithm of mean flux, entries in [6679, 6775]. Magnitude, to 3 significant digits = -2.53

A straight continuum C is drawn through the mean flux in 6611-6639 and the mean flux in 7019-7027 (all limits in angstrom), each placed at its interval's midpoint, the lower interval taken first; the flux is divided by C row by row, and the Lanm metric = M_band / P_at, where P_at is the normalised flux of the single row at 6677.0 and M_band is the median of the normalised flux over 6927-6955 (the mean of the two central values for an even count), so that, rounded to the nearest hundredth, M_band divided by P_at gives 0.95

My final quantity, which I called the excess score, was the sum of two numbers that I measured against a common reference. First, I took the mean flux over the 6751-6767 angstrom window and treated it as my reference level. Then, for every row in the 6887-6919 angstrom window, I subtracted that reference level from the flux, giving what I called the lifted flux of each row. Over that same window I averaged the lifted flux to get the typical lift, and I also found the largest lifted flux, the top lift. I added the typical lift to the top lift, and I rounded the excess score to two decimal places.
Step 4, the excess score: 0.86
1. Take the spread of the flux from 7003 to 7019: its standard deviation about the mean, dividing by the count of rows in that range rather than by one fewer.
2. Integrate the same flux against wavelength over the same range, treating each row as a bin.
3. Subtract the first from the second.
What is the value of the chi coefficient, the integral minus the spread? 162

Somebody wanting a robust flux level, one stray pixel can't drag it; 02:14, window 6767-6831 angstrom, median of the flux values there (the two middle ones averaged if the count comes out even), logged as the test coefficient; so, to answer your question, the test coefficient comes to 9.9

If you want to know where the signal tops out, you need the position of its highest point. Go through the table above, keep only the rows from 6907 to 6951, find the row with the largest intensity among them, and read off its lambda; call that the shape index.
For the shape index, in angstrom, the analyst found 6929.0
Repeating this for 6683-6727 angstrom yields 6685.0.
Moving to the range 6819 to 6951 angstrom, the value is 6929.0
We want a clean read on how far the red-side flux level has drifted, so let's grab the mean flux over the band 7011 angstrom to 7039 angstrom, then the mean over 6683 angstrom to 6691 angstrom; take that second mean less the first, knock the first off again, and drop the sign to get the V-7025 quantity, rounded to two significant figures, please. 9.4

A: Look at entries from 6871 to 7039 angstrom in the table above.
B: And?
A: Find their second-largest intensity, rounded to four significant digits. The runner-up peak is 10.65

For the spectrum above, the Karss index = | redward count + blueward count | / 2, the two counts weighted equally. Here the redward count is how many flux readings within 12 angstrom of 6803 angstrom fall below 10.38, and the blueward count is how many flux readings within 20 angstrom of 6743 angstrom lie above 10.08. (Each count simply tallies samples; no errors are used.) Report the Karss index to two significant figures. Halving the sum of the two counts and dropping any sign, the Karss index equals 5.0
